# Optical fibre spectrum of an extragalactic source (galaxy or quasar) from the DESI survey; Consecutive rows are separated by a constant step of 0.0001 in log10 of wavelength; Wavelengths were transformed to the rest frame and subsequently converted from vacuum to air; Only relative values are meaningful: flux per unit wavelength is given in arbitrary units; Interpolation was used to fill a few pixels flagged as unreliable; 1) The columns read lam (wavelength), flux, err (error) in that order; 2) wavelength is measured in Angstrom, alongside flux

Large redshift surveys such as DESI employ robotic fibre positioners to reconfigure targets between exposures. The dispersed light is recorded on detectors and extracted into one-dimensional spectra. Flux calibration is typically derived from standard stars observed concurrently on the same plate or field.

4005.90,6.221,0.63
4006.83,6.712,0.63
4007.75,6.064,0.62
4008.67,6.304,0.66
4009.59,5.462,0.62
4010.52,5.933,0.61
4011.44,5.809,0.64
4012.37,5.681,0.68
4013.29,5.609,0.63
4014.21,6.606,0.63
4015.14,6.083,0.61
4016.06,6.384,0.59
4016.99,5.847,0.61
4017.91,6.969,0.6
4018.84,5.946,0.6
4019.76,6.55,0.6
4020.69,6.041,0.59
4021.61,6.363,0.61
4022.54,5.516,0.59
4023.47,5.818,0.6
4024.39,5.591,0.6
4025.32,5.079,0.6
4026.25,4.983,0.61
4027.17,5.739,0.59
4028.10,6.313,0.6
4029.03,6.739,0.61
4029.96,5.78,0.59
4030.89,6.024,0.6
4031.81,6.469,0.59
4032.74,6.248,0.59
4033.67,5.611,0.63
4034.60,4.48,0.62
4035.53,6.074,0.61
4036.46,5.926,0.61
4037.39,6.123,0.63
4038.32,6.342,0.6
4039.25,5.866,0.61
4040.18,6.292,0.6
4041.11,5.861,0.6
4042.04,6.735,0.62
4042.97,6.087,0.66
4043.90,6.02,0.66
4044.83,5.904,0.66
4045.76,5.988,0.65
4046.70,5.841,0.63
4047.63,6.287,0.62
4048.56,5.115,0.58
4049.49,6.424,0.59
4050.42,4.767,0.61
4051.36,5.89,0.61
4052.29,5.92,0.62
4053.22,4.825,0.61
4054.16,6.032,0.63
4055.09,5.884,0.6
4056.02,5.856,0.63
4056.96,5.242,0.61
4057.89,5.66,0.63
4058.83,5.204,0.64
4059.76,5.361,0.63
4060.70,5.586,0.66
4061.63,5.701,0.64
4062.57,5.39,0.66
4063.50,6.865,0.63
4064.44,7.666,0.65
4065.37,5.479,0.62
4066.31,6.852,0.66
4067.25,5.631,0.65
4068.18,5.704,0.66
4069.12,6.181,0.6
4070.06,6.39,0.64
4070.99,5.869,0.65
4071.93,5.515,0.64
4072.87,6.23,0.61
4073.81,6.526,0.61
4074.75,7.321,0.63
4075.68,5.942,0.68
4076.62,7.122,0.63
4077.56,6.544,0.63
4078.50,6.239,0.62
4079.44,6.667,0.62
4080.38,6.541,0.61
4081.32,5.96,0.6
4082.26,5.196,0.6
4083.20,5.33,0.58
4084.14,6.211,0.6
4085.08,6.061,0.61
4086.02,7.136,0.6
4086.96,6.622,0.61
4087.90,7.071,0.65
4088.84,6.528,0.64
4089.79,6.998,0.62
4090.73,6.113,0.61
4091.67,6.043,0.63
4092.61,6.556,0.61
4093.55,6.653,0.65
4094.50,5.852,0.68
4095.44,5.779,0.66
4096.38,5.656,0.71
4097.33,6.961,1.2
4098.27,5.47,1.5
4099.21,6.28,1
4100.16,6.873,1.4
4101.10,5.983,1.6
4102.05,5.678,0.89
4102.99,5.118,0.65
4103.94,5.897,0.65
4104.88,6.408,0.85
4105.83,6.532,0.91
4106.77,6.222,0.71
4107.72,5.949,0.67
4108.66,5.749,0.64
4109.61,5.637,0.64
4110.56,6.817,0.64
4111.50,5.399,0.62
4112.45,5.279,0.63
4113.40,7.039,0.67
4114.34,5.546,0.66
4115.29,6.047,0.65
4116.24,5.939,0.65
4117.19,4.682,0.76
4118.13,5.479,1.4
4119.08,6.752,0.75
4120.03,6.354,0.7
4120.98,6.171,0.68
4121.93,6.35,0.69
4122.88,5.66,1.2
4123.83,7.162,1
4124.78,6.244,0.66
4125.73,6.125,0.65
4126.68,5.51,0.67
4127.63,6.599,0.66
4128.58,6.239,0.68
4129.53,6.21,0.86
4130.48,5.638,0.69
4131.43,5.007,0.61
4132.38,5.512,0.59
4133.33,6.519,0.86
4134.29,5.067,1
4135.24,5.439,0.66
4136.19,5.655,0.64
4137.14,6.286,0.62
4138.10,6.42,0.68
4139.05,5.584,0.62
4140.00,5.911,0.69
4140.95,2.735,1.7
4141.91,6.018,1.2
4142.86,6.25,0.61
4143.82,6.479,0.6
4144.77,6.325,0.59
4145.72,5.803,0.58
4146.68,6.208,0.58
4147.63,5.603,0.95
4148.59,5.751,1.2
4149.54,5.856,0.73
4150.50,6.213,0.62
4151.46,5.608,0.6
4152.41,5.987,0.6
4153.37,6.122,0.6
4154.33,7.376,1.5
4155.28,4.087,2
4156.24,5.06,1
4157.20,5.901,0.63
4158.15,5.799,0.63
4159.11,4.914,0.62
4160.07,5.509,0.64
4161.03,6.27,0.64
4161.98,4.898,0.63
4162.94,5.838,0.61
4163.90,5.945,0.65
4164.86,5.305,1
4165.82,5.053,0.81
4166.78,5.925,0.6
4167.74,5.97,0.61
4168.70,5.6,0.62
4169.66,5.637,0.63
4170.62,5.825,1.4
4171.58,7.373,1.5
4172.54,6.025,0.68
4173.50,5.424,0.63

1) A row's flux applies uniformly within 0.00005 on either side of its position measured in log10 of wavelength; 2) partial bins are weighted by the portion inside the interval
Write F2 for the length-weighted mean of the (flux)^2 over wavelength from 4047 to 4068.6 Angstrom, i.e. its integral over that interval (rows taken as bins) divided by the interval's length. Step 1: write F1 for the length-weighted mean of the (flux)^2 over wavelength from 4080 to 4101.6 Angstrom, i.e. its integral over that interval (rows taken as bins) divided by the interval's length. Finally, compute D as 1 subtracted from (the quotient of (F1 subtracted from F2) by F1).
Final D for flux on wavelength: -1.14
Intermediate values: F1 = 39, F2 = 34.1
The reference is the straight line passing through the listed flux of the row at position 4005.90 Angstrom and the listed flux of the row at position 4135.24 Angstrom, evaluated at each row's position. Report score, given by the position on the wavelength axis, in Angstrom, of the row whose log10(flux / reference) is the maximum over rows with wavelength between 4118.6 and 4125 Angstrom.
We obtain 4123.83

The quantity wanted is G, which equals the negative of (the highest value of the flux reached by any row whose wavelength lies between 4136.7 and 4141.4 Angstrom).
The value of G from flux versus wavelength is -6.4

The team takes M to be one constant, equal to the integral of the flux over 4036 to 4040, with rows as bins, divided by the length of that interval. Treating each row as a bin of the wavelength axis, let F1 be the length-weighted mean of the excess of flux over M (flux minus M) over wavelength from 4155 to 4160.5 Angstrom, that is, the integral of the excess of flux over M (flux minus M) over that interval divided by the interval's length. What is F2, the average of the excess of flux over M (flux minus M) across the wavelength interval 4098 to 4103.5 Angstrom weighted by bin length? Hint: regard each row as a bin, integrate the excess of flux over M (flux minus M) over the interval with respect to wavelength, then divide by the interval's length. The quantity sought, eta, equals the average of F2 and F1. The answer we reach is -0.50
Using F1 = -0.8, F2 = -0.16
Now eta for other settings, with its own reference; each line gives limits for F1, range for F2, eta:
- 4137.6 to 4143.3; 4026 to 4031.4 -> -0.35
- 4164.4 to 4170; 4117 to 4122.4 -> -0.27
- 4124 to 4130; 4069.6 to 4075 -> 0.16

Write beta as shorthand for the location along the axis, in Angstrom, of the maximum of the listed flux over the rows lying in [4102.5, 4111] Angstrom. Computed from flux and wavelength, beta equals 4110.56 Angstrom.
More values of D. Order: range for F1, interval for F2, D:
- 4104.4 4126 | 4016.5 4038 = -1.05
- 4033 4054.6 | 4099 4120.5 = -0.95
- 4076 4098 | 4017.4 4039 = -1.12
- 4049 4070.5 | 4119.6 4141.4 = -0.99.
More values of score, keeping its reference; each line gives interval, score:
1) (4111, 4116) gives 4113.40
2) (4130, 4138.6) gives 4133.33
